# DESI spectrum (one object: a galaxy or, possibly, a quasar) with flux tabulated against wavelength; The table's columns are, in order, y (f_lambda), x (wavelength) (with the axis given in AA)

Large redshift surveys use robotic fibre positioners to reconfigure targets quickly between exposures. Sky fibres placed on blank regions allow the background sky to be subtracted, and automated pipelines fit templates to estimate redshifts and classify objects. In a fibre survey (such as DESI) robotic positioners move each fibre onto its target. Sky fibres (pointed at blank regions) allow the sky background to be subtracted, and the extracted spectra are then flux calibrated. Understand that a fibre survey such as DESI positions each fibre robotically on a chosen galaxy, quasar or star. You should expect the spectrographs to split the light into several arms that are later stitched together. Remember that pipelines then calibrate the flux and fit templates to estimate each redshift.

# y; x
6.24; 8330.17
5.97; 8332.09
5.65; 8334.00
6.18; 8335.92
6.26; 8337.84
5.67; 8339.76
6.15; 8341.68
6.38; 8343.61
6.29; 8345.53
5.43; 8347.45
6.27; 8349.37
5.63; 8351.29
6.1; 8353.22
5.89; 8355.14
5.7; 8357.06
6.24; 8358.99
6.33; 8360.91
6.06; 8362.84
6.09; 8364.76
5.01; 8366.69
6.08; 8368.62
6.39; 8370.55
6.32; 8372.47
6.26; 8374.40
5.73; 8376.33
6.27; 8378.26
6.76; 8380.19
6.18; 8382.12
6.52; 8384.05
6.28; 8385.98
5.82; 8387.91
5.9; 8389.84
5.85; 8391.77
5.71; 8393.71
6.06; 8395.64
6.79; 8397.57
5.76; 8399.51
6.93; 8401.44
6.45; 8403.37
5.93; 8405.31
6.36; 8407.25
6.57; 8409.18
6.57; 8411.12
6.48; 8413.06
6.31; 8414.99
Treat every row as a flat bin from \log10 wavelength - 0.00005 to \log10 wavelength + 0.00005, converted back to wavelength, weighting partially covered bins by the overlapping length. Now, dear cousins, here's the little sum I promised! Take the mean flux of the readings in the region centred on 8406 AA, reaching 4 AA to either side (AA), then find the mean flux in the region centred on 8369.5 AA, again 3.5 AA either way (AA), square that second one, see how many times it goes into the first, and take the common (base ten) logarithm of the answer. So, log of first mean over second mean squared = -0.748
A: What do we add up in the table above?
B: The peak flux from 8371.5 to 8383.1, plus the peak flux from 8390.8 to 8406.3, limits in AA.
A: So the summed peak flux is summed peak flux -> 13.7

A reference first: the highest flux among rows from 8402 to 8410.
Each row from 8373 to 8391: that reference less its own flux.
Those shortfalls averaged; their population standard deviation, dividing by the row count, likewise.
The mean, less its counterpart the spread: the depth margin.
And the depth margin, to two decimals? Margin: 0.07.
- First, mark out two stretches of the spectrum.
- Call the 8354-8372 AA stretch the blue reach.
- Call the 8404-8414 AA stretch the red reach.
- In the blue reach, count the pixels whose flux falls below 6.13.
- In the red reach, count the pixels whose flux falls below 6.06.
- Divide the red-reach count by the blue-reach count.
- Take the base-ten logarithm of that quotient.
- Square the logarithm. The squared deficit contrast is 0.6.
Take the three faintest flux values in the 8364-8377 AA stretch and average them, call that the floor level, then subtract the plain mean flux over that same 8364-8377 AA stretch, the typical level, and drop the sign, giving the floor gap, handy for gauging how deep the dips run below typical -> 0.38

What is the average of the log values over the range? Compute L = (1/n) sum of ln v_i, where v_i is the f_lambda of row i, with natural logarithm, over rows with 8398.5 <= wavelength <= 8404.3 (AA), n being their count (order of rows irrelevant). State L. 1.85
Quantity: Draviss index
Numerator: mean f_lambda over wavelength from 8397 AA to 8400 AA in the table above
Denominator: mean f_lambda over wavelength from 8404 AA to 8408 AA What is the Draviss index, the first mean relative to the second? 1.02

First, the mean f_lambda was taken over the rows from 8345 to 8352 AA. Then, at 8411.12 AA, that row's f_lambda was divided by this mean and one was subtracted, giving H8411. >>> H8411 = 0.11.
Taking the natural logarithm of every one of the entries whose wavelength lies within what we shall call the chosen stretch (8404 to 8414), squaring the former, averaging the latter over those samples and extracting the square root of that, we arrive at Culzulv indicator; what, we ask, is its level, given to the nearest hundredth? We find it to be 1.85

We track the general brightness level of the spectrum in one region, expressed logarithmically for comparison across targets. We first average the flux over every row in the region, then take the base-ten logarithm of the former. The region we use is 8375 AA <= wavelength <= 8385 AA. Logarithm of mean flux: 0.799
